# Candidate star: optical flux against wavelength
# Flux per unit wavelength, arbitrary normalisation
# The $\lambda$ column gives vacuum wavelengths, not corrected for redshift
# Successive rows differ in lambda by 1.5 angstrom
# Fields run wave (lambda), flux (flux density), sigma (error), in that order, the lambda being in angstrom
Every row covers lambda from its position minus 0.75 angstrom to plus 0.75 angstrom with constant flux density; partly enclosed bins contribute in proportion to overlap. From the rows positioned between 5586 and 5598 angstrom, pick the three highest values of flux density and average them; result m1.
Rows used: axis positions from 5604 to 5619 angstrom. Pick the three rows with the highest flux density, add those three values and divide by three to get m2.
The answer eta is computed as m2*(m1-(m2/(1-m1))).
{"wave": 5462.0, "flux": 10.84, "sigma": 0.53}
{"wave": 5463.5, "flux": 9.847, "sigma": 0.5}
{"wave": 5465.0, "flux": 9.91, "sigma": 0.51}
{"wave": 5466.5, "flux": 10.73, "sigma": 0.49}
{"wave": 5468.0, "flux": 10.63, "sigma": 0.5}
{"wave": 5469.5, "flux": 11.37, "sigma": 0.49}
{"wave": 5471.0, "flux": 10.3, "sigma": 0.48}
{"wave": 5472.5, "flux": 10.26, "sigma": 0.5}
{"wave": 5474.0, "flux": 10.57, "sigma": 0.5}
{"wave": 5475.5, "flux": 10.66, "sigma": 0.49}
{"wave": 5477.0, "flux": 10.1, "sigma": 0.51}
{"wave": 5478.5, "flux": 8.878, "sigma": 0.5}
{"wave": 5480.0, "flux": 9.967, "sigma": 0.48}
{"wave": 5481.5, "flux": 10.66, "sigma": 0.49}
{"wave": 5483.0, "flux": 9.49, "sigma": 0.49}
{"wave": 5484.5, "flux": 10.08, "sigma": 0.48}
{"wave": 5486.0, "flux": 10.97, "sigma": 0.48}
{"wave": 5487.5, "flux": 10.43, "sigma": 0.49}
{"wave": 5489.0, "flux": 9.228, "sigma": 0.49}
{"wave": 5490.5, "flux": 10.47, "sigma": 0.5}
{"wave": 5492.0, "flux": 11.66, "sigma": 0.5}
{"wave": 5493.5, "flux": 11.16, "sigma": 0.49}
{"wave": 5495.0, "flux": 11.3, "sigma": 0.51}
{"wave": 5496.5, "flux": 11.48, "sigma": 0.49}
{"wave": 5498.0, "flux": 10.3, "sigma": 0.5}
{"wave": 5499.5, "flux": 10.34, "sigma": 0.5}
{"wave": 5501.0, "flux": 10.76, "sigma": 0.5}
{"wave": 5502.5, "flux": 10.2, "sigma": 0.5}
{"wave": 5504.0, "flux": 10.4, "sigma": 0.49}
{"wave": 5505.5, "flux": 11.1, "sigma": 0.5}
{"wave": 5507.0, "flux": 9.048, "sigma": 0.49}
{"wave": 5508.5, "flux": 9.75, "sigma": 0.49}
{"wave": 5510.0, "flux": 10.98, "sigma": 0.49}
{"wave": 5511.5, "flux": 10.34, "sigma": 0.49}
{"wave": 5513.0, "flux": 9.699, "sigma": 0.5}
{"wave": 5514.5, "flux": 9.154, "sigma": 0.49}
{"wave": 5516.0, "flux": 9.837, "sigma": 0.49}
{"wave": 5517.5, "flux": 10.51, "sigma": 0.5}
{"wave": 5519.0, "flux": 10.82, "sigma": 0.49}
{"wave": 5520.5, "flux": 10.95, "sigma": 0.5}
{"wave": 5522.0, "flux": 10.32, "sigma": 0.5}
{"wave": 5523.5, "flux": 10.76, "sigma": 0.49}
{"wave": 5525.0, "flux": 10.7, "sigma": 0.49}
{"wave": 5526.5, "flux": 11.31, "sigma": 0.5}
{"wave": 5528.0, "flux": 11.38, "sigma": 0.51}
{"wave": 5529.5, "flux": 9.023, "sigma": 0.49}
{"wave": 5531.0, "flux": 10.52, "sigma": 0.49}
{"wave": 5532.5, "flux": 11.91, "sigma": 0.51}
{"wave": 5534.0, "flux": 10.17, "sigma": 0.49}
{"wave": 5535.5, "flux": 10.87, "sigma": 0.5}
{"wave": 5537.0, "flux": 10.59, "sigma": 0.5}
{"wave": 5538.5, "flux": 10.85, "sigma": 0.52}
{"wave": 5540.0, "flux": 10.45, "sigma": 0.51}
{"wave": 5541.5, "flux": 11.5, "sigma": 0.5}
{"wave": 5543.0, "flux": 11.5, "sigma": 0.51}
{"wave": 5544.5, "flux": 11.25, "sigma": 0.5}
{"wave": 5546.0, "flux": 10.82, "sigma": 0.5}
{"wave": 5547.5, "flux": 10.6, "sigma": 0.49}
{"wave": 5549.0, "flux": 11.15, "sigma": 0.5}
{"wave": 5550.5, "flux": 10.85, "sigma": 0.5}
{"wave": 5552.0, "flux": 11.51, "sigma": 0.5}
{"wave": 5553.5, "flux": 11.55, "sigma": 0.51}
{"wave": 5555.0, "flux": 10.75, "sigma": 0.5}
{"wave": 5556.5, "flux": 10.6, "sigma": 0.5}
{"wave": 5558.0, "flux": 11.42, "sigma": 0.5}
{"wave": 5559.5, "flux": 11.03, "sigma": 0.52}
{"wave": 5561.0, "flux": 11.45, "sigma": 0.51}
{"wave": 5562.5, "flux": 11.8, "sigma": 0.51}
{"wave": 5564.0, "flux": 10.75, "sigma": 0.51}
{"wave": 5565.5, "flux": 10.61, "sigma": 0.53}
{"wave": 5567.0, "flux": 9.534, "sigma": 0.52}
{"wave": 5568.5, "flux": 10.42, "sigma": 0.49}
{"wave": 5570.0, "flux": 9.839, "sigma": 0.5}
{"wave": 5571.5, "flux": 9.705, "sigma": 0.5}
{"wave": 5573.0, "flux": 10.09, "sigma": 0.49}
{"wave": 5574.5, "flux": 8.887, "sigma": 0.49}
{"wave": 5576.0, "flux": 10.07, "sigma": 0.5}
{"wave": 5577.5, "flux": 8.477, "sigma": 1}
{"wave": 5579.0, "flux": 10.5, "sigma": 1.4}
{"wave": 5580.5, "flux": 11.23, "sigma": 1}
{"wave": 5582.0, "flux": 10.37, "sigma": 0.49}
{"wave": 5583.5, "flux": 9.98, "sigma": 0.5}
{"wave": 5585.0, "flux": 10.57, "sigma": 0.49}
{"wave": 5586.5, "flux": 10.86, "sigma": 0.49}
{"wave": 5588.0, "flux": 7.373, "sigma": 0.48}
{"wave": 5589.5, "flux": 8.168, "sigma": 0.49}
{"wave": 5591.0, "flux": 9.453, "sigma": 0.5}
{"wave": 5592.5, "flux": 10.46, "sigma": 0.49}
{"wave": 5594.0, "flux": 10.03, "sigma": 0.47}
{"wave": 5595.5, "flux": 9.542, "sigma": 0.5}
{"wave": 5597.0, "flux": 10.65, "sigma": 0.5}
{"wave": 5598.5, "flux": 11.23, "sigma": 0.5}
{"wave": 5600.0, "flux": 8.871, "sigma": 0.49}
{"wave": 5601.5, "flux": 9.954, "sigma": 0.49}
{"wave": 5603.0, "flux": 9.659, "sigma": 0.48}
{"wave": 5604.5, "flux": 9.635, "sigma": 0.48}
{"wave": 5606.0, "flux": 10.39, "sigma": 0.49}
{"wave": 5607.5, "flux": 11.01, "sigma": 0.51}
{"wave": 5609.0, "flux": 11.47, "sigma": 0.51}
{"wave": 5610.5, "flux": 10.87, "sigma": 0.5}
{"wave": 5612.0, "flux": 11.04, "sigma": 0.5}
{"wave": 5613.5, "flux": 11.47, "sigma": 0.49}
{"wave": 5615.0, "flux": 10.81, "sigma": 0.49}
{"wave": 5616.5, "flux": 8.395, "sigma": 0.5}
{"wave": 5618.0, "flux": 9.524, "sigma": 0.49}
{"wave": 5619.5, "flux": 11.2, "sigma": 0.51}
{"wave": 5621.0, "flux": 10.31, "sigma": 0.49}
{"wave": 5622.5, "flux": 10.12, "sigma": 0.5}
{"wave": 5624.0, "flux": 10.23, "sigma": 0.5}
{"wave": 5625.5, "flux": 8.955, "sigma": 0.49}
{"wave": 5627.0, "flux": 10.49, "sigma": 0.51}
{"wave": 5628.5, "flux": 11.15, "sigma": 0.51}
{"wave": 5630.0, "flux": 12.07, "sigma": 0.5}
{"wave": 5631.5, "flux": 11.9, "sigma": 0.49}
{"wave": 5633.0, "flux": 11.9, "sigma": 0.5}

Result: 134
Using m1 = 10.66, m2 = 11.3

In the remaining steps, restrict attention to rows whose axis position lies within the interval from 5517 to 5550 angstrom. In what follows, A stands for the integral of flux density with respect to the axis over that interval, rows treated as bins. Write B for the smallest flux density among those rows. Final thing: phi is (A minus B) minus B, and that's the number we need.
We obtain 339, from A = 357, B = 9.023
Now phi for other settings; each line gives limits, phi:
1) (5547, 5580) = 331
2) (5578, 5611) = 318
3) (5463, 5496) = 326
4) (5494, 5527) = 327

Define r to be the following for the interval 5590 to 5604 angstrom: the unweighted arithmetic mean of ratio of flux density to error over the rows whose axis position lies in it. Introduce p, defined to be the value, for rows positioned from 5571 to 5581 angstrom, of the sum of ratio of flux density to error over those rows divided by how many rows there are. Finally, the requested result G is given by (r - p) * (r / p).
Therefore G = 7.1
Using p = 15.1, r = 20.3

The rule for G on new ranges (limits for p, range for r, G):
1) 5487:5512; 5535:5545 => 0.5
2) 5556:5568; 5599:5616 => -0.1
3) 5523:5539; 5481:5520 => -0.4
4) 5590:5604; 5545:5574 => 1.1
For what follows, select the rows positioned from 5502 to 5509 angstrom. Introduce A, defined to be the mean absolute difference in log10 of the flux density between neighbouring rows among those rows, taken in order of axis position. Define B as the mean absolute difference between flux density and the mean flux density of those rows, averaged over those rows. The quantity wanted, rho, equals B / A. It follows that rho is 14.2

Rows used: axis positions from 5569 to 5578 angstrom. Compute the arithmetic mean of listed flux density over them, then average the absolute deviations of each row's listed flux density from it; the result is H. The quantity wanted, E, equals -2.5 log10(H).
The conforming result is 0.6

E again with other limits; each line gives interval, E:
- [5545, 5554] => 1.2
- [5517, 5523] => 1.6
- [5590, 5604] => 0.7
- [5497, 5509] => 0.9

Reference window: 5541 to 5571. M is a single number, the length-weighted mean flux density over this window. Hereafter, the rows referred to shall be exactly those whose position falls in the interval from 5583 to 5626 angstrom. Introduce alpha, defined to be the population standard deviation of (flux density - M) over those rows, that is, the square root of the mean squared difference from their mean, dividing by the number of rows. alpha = 1.00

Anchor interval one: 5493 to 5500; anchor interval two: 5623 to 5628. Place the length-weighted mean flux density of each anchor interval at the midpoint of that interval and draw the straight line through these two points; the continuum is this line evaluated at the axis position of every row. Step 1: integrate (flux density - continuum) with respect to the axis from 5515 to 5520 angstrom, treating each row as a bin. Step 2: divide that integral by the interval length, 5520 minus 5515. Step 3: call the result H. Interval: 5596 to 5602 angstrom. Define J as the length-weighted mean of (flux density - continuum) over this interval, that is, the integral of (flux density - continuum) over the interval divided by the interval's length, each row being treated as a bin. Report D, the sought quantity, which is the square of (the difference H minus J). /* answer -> 0.2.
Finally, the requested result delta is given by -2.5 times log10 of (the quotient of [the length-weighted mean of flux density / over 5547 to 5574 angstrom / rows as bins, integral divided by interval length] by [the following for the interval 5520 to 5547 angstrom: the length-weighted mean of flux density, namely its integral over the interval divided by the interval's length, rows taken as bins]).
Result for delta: 0.008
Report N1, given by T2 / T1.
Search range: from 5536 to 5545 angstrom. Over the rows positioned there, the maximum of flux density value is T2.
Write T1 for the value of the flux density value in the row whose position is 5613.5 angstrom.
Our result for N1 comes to 1.00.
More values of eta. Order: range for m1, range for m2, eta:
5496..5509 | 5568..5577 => 124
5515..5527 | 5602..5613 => 136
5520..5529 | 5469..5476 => 133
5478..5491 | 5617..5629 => 129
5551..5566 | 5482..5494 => 143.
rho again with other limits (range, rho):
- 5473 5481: 14.7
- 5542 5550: 19.7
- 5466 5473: 16.1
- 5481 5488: 12.8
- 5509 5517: 19.1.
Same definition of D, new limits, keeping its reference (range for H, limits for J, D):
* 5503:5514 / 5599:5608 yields 0.2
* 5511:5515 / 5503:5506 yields 0.8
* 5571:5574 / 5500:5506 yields 0.1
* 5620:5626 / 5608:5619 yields 0.2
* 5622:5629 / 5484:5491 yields 0.9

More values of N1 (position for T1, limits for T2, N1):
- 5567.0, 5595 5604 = 1.18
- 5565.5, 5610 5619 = 1.08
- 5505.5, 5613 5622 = 1.03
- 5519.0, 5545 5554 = 1.07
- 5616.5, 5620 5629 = 1.33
